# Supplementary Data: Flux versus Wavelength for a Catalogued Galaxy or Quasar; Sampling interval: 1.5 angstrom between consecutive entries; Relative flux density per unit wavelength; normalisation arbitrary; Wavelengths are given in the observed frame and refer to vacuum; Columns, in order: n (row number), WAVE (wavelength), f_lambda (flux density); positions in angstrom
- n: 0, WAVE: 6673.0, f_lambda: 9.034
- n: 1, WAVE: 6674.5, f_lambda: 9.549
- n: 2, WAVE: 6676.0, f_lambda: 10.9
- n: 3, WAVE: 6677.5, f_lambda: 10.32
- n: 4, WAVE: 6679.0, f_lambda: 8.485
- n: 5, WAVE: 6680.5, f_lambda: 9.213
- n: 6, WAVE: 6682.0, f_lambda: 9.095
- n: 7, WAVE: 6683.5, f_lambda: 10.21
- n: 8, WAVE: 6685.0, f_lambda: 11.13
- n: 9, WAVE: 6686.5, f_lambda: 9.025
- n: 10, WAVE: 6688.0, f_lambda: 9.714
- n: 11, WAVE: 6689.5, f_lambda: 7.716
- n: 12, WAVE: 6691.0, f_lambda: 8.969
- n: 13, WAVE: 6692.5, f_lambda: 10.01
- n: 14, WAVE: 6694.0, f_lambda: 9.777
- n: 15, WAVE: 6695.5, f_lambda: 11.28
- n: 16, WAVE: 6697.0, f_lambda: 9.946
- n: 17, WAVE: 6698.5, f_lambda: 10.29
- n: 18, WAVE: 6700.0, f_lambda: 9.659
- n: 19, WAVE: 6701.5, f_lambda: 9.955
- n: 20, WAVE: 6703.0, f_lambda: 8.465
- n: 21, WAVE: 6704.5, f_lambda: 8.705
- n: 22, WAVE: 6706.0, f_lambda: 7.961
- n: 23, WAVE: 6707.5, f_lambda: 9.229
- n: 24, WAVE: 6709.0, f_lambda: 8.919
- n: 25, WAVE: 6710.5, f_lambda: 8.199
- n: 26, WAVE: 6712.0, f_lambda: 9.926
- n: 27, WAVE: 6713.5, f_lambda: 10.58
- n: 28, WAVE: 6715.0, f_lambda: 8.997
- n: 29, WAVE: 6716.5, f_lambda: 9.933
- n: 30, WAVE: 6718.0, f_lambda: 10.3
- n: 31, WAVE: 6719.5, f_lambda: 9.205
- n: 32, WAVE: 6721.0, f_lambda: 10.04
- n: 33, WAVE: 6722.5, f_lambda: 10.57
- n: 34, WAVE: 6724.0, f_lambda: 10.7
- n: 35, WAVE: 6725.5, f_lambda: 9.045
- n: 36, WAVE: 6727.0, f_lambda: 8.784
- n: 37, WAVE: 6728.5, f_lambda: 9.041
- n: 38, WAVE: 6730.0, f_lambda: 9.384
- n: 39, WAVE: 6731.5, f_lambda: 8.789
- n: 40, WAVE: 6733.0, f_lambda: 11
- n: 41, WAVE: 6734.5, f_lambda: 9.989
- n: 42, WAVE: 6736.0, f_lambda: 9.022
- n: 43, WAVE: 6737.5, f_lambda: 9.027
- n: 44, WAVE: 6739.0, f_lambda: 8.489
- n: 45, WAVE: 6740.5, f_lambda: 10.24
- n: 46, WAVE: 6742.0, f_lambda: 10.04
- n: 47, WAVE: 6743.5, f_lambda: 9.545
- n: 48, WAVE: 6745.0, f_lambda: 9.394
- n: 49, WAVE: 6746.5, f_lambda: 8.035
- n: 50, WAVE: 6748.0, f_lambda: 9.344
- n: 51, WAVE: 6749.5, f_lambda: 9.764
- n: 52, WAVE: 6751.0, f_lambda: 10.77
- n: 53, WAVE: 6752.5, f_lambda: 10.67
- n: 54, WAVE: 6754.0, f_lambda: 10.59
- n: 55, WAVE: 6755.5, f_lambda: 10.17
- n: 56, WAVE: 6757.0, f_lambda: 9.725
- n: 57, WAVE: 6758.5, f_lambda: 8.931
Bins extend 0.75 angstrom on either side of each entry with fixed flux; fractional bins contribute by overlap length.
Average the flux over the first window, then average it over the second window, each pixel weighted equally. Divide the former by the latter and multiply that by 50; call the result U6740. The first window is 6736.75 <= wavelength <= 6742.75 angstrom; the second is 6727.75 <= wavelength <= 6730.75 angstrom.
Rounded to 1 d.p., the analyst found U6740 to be 51.3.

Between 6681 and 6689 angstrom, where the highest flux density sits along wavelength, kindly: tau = 6685.0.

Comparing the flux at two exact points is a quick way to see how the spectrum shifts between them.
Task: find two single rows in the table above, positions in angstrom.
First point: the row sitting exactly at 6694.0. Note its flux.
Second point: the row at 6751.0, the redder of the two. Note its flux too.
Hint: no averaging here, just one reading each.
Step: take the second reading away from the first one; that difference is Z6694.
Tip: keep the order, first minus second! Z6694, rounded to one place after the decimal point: -1.0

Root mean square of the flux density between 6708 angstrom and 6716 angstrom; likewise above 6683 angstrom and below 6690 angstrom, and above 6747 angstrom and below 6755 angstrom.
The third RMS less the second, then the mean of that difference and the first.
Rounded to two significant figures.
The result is 5.0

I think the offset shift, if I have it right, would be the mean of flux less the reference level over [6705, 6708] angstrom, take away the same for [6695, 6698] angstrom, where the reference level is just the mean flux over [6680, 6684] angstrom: -2.0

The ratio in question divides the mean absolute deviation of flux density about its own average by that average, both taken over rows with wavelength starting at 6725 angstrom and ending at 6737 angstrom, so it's 0.059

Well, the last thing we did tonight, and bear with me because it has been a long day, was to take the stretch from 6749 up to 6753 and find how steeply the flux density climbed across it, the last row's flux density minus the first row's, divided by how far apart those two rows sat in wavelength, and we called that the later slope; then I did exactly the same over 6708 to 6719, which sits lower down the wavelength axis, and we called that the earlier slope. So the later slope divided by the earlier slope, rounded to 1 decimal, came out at 2.0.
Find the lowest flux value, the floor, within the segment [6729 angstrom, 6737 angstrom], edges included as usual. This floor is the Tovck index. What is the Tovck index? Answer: 8.789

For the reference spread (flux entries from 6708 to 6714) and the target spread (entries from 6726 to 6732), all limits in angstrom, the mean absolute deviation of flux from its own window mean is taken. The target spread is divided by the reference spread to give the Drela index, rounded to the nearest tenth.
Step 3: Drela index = 0.3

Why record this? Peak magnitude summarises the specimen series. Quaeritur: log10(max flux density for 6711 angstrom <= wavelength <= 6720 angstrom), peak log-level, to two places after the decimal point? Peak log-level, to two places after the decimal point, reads 1.02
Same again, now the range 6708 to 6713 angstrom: 1.00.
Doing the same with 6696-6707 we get 1.01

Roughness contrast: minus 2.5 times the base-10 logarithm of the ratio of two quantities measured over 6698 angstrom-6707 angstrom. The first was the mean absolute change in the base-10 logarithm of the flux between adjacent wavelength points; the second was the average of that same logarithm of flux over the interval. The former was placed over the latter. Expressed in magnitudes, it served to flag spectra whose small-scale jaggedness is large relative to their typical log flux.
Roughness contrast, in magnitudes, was 3.68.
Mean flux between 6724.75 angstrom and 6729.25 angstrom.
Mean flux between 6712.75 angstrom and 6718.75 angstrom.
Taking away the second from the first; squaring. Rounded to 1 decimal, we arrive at 1.0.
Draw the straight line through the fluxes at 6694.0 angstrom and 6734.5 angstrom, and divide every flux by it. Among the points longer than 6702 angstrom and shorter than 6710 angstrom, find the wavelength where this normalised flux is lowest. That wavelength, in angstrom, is 6706.0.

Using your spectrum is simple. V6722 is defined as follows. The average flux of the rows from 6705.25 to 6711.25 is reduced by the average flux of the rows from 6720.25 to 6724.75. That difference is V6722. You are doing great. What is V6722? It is -1.9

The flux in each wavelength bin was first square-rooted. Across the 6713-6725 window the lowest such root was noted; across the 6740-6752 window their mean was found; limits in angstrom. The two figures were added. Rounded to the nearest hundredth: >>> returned 6.10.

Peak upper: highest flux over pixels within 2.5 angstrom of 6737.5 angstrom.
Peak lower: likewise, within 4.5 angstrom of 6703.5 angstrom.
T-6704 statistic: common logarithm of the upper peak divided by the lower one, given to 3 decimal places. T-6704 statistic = -0.042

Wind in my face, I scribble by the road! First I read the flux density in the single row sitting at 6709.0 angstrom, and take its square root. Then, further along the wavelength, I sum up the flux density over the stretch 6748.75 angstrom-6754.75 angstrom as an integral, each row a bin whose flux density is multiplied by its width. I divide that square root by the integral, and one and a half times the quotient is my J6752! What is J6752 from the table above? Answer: 0.071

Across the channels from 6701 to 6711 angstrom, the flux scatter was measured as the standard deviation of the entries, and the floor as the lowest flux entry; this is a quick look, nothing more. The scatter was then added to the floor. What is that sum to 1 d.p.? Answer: 8.6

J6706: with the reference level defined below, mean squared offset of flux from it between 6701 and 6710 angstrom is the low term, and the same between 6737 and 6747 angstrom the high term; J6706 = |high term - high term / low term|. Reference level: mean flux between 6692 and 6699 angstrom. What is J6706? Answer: 0.9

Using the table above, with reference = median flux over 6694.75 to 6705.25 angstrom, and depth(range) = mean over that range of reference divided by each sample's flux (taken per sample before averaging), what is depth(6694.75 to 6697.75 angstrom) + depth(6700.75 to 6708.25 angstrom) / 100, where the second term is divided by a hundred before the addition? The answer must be 0.95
